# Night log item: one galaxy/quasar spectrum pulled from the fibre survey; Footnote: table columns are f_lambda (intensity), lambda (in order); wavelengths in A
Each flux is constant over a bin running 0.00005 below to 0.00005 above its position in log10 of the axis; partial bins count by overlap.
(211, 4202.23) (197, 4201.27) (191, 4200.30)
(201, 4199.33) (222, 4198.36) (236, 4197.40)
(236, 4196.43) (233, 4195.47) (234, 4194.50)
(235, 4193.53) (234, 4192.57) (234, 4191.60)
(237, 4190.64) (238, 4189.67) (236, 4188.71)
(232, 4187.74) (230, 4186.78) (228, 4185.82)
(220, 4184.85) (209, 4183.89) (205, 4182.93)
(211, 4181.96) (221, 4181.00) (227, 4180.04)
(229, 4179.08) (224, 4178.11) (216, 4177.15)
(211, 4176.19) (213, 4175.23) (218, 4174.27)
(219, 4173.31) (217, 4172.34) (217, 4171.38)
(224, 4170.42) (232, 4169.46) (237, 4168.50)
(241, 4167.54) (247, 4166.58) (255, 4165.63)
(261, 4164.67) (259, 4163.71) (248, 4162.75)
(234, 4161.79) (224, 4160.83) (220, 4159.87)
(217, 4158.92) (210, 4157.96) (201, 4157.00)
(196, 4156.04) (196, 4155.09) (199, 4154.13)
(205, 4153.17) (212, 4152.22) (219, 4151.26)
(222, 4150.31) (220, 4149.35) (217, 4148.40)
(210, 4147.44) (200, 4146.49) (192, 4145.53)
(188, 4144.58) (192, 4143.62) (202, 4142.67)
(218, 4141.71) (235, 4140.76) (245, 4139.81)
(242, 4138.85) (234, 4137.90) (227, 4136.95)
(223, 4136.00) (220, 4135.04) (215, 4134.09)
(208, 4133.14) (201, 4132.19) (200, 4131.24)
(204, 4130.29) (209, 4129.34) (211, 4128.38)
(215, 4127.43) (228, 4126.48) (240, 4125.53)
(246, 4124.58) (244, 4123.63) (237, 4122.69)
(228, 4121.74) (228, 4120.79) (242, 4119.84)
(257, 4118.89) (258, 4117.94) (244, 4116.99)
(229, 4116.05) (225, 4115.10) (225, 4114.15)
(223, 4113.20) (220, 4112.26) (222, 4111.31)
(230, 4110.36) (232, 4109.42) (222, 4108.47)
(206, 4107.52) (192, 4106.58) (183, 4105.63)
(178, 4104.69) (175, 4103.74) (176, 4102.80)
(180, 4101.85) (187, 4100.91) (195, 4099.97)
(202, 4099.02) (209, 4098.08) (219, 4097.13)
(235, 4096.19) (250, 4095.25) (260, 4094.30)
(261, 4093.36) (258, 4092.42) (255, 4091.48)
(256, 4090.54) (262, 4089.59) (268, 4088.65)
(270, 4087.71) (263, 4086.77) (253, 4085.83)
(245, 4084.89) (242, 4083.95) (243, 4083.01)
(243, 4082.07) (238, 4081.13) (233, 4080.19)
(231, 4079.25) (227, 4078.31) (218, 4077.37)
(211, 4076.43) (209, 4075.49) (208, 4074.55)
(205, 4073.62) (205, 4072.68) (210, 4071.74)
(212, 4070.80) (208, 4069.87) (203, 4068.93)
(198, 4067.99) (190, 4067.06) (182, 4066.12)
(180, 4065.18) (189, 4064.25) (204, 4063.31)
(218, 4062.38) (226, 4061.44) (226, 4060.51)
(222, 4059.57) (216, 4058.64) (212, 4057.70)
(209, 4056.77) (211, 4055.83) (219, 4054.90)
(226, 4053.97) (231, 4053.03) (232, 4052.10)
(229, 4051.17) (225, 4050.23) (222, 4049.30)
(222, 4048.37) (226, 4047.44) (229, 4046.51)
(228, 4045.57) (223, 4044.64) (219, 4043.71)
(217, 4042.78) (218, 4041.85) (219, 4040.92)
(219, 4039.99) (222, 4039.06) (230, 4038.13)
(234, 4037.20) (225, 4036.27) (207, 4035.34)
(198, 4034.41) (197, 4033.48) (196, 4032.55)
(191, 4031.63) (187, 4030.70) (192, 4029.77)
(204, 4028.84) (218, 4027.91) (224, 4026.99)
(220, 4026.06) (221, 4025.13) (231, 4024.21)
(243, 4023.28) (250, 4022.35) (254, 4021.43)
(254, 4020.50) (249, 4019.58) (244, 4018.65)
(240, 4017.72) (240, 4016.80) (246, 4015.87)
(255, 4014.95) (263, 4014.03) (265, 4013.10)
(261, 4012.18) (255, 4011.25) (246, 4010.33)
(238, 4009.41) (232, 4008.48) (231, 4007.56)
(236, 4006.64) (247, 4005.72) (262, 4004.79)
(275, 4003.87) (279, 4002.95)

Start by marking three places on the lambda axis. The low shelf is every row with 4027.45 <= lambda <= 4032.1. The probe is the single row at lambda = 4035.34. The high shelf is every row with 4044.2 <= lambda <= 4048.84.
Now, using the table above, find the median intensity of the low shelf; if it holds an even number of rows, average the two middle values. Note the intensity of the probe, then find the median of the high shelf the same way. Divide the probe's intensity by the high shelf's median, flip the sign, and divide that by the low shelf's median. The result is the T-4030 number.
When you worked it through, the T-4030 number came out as -0.0048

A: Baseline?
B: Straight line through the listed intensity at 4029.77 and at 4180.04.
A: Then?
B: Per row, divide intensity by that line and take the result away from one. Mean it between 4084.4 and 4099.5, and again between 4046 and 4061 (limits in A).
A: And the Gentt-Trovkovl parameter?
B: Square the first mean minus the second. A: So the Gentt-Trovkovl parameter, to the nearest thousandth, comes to 0.006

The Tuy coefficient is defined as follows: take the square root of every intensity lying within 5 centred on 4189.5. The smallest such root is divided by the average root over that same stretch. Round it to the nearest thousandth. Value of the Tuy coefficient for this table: 0.993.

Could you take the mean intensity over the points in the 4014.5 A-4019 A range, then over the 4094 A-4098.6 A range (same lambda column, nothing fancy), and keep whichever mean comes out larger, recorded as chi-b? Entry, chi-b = 245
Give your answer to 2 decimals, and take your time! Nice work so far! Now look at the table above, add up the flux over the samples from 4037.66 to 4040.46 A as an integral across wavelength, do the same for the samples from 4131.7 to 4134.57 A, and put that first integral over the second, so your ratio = 1.05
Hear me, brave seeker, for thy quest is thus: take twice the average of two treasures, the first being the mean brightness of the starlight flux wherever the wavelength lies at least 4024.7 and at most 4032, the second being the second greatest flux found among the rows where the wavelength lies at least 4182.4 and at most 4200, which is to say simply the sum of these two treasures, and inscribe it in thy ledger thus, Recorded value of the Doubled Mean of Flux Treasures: 444.1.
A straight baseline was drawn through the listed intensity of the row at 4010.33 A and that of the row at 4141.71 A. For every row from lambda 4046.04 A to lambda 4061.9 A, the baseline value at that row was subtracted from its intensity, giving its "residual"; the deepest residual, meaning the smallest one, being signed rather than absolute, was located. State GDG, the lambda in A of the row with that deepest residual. 4056.77 A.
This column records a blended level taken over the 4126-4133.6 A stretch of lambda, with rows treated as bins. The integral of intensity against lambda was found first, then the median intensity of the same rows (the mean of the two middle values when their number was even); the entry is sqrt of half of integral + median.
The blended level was 30.0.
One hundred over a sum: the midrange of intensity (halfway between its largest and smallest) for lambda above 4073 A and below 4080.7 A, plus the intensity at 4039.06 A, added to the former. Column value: 0.23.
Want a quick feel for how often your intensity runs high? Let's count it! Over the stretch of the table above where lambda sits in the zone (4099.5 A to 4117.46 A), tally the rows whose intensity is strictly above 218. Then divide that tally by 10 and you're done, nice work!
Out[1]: 1.0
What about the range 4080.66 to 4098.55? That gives 1.8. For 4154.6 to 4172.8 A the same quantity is 1.2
